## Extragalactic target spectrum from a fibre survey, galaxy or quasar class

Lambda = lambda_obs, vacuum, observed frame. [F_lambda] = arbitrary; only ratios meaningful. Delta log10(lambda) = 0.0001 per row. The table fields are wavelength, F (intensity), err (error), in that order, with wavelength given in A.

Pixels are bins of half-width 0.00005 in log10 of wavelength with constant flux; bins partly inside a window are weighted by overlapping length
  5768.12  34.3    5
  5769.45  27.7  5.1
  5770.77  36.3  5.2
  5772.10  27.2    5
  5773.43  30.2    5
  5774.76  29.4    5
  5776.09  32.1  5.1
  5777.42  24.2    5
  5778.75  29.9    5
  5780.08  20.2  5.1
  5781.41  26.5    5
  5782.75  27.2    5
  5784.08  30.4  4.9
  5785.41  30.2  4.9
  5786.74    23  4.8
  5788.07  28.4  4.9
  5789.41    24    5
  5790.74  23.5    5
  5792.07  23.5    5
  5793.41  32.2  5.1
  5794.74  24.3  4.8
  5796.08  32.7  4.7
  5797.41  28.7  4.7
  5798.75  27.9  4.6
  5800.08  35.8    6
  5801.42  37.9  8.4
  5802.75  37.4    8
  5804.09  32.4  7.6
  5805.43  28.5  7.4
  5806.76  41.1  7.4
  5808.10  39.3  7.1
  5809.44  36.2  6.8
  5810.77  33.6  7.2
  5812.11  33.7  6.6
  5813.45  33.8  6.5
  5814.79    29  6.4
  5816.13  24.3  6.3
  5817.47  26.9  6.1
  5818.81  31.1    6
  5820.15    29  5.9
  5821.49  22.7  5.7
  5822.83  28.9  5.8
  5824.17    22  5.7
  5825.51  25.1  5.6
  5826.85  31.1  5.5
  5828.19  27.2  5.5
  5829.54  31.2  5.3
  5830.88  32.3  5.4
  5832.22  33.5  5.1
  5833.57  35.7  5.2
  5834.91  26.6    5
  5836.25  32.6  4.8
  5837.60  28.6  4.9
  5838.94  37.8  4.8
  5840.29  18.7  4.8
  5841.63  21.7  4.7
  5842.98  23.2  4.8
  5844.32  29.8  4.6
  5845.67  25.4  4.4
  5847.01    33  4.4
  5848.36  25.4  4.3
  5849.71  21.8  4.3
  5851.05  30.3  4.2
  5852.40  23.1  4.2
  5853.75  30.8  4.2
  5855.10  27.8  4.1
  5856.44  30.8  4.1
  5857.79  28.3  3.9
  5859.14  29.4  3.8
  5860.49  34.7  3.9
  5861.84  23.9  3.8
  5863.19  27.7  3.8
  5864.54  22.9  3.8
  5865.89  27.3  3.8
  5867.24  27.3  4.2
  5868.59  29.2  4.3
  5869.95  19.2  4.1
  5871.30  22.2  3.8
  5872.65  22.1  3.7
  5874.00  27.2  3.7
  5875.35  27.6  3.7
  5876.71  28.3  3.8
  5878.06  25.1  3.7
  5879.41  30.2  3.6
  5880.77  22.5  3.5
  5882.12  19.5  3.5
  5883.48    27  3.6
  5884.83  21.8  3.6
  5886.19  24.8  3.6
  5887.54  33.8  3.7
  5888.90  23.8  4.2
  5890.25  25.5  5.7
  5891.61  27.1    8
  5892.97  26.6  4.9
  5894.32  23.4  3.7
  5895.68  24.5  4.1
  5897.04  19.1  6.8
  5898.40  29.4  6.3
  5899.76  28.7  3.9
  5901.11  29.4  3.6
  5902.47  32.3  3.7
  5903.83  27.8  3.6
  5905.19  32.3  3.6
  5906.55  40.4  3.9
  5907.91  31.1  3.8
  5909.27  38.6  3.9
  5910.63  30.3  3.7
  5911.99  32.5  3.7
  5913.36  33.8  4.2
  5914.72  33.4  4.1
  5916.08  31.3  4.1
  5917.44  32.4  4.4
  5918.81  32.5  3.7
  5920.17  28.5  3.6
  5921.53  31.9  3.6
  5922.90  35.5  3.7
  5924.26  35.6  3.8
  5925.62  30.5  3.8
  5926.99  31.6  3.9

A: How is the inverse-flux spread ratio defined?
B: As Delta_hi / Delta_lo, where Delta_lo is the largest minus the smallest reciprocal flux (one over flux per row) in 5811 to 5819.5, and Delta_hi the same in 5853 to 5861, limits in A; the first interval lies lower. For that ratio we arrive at 0.62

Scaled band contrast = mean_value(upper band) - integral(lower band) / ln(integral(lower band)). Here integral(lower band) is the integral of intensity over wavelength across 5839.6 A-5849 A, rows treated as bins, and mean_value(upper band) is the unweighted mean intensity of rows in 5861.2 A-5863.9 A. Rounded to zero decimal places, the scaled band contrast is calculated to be -18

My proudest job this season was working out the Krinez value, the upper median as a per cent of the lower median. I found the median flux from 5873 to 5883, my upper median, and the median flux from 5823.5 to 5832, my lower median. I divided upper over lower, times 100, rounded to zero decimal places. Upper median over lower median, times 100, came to 93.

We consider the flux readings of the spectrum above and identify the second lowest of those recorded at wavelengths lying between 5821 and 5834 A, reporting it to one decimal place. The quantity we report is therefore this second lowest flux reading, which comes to 22.7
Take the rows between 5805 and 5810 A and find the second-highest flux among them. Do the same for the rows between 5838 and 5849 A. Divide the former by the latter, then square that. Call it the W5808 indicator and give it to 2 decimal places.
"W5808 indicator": 1.42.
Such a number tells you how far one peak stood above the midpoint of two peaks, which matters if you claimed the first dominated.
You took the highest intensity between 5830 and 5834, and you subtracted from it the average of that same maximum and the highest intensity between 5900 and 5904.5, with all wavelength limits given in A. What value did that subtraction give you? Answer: 1.7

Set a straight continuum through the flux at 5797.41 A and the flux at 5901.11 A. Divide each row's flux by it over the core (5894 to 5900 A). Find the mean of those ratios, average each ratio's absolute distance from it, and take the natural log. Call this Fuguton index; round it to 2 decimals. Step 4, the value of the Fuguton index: -2.21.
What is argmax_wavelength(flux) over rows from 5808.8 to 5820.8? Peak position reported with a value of 5809.44 A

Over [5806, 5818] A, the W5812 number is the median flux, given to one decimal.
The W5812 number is 33.7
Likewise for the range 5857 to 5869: 27.7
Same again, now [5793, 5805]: 32.4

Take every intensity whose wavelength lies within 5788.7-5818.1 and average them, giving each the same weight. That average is 31.2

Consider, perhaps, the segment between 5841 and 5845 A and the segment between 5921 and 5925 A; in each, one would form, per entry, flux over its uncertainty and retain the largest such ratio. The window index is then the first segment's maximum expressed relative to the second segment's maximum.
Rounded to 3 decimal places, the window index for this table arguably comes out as 0.675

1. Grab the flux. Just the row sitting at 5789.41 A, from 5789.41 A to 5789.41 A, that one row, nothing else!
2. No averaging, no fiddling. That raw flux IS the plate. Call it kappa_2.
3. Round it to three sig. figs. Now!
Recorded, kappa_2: 24.0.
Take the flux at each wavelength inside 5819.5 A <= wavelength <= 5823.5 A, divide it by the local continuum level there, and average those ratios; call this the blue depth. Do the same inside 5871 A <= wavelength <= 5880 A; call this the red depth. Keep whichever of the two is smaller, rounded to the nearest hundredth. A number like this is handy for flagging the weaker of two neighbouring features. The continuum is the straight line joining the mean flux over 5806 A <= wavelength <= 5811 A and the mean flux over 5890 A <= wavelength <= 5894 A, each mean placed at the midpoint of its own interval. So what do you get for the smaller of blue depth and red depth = 0.75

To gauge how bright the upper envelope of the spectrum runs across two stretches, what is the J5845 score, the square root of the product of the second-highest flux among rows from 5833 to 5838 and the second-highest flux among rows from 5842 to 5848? 31.2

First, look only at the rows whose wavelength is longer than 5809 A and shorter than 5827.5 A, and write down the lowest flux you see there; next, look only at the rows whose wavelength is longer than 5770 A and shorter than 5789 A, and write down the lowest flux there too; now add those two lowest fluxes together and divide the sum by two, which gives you 21.1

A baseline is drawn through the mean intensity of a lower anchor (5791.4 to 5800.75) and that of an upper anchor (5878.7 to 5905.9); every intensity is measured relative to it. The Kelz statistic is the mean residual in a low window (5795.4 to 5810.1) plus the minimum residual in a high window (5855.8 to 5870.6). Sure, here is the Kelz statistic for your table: -2.7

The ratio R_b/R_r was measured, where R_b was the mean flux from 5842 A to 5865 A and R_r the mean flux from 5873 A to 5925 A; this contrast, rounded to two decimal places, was 0.95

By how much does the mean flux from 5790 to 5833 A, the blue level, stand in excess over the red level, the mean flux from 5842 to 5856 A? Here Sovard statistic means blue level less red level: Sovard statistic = 3.5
